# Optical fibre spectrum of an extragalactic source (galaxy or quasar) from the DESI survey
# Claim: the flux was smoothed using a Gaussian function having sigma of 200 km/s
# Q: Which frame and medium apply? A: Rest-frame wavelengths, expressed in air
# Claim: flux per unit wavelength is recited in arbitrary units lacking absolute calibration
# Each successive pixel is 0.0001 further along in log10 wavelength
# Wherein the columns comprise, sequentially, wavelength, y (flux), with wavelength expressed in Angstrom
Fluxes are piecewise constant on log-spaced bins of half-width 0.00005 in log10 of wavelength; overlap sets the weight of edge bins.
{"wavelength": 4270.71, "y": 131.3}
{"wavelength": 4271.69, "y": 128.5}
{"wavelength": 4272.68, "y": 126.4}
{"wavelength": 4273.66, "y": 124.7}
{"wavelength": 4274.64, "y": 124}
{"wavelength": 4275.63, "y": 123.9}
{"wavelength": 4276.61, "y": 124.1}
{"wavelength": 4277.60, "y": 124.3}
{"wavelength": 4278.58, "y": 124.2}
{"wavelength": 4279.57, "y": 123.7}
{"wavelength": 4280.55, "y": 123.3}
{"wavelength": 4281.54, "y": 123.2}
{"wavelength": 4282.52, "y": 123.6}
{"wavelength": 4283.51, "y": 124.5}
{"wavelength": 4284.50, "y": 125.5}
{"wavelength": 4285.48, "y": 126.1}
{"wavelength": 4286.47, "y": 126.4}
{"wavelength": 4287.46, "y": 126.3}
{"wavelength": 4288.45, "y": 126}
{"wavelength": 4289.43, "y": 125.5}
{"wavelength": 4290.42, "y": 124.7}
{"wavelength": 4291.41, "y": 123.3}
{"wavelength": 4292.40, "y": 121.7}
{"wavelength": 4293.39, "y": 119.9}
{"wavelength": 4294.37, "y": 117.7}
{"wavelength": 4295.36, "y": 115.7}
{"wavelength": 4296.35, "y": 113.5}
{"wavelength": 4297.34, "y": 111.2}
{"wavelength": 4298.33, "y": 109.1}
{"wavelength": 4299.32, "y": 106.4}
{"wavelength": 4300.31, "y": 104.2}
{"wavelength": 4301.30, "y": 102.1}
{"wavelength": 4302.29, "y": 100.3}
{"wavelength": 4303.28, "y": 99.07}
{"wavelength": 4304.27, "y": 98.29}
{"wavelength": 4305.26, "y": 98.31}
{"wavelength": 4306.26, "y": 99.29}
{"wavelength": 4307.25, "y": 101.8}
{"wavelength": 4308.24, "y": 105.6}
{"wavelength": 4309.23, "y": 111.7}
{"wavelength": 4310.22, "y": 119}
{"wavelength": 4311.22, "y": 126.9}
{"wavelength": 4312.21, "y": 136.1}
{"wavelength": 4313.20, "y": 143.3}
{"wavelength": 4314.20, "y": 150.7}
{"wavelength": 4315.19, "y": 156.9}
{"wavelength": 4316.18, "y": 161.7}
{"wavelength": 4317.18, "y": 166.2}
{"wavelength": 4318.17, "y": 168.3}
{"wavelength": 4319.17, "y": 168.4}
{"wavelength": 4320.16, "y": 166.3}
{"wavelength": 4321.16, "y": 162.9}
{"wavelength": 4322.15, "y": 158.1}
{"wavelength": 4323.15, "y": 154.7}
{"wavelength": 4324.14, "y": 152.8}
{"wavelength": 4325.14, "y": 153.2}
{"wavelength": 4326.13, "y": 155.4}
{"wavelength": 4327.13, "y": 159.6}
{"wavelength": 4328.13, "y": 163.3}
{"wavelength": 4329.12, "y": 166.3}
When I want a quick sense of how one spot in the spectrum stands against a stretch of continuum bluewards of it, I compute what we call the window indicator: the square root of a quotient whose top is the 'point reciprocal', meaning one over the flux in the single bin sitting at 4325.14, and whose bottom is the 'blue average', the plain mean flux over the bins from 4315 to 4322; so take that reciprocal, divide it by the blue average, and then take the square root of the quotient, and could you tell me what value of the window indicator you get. 0.0063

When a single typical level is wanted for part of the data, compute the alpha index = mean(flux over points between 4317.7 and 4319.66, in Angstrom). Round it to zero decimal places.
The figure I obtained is 168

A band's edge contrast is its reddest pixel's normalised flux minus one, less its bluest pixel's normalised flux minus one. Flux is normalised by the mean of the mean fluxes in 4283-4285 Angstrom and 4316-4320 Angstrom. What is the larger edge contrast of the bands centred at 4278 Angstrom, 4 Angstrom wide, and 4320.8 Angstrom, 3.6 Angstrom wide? -0.003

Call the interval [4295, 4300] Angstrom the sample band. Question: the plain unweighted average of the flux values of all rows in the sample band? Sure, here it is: 111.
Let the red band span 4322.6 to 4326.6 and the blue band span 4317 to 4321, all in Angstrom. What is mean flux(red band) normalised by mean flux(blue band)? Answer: 0.92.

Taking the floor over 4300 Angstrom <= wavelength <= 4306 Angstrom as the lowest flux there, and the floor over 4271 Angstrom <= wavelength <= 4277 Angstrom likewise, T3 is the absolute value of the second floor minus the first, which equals 26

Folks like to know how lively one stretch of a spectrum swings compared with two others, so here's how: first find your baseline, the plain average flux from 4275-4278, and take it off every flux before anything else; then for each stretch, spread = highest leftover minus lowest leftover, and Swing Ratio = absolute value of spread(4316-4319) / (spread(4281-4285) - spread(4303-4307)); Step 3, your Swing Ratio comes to 5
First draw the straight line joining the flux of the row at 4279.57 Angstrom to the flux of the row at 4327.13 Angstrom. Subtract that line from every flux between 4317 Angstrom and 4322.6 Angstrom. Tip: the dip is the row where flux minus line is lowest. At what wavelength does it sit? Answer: 4322.15 Angstrom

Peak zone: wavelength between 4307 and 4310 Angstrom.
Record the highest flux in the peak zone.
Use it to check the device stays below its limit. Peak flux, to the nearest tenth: 111.7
